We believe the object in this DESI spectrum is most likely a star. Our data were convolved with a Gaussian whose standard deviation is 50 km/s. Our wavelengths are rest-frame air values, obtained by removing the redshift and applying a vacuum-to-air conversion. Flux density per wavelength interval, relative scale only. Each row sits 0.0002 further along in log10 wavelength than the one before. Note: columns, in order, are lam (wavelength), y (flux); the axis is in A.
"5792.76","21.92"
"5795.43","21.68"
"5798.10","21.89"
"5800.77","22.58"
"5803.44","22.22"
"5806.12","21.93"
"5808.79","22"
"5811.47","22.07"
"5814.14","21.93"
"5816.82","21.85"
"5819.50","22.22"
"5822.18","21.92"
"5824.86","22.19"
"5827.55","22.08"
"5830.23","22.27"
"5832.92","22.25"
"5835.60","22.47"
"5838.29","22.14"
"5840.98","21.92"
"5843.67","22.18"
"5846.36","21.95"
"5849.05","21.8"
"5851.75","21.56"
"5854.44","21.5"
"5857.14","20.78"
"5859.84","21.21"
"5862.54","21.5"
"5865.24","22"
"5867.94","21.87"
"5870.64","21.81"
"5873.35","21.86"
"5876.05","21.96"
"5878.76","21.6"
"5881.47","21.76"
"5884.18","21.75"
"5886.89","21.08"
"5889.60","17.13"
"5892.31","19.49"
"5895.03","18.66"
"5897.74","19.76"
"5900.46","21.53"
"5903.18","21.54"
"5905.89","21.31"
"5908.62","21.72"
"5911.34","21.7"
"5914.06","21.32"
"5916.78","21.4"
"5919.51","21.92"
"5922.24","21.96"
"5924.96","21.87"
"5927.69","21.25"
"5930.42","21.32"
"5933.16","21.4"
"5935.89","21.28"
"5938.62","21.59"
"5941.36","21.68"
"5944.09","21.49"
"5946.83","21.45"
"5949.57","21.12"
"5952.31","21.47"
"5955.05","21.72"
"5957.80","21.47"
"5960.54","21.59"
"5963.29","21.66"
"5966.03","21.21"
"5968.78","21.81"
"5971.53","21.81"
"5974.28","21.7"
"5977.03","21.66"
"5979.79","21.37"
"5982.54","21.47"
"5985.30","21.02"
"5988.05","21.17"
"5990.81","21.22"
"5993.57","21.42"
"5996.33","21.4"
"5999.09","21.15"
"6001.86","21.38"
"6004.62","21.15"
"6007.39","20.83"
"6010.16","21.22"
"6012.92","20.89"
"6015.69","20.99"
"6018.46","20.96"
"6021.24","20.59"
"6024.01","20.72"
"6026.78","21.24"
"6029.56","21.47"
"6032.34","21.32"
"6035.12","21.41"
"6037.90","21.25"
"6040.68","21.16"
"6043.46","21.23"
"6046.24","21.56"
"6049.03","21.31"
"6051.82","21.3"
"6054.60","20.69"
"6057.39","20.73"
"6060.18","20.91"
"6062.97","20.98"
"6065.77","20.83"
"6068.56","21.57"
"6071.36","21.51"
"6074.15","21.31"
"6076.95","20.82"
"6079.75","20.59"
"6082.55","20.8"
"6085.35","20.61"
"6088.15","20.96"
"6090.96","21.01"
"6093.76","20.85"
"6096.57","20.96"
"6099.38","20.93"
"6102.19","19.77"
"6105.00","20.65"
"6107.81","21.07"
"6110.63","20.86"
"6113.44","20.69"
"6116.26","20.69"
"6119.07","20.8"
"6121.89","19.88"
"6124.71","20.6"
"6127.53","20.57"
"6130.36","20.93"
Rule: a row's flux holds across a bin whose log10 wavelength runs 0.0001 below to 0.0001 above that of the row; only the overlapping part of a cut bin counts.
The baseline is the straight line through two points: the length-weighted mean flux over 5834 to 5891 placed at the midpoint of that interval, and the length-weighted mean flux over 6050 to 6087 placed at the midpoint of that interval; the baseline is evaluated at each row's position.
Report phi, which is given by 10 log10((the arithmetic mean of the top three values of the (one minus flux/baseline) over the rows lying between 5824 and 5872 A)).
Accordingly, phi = -17.7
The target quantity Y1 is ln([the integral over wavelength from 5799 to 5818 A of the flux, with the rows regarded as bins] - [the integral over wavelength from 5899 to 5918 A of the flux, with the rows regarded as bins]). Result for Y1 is 2.4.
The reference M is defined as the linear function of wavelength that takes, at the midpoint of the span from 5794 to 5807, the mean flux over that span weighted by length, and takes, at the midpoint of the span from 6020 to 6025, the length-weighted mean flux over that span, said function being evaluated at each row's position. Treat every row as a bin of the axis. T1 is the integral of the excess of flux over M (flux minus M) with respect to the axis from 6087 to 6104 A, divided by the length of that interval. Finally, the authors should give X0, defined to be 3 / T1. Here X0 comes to 6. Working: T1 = 0.53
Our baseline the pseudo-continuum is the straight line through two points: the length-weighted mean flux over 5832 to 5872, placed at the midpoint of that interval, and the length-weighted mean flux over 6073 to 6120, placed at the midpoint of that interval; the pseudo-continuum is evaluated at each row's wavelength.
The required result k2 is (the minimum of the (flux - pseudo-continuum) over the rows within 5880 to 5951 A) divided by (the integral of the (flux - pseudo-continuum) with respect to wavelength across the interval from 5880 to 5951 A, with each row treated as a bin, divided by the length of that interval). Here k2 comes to 10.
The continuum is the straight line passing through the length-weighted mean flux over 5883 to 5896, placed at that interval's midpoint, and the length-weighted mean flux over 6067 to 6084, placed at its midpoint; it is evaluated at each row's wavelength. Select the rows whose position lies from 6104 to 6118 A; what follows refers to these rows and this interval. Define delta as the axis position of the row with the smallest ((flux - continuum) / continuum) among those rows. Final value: 6116.26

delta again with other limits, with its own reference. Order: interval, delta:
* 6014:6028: 6021.24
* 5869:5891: 5889.60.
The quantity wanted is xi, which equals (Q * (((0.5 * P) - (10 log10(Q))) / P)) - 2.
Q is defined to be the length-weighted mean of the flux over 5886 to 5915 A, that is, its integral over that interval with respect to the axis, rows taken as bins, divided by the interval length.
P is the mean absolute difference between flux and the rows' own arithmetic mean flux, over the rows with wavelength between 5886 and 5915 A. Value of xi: -207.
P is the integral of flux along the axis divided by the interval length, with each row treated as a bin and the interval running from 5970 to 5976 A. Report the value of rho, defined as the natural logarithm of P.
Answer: 3.080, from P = 21.8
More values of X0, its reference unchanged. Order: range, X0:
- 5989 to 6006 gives 7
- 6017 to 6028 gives 15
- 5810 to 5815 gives 103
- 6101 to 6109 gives 9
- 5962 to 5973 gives 5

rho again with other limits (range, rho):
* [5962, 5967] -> 3.067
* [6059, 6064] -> 3.042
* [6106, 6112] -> 3.041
